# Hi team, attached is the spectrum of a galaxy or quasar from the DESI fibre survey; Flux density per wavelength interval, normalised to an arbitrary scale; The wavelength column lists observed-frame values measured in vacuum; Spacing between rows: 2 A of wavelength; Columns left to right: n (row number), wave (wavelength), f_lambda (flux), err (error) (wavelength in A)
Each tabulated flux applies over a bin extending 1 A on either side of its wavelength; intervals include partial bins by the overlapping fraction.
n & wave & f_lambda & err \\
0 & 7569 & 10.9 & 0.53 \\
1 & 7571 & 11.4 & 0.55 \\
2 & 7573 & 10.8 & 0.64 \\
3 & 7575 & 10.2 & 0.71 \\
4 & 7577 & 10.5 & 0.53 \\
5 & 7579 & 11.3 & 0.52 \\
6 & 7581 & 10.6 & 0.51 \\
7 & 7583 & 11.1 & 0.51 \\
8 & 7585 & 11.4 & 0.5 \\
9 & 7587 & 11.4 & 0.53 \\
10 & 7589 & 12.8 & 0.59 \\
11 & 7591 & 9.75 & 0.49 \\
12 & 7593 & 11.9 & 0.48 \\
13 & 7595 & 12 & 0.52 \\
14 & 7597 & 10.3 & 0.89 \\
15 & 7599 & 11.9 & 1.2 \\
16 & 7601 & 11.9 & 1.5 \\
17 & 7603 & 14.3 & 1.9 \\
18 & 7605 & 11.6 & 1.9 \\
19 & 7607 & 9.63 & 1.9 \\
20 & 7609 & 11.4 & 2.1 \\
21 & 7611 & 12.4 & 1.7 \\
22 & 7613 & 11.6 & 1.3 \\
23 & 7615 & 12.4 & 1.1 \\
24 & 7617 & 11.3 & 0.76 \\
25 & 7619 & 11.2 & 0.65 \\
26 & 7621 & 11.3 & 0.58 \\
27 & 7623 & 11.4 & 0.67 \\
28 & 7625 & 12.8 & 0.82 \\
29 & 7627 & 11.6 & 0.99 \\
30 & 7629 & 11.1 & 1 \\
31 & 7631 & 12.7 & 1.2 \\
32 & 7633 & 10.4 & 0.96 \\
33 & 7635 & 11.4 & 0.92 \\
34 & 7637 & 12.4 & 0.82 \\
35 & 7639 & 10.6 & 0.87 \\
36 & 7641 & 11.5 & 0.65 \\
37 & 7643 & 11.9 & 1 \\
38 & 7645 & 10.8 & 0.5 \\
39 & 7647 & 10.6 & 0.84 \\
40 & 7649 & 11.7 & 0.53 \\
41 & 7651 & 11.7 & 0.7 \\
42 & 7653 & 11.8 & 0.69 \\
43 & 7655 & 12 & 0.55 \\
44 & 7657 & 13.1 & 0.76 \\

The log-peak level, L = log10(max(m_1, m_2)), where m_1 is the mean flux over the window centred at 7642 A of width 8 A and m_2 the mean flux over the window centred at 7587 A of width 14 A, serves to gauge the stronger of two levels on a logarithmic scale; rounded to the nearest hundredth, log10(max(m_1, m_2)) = 1.05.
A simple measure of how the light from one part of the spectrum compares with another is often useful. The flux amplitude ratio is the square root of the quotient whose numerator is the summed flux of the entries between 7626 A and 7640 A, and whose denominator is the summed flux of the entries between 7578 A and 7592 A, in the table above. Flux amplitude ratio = 1.01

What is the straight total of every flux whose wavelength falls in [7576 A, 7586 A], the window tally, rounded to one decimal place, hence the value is 54.9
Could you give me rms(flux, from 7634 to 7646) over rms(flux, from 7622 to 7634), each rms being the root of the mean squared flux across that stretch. 0.98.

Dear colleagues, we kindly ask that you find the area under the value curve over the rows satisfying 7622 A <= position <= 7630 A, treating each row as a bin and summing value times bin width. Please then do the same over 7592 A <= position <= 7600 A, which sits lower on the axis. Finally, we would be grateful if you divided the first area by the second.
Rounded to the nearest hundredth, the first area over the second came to 1.02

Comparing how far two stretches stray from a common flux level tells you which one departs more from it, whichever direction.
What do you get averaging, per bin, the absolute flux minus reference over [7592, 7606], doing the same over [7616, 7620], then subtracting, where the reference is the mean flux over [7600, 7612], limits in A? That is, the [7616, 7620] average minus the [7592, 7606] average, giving -0.02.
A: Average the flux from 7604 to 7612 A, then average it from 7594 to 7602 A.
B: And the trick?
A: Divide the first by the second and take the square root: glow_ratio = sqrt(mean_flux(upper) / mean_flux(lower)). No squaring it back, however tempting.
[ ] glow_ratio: 0.99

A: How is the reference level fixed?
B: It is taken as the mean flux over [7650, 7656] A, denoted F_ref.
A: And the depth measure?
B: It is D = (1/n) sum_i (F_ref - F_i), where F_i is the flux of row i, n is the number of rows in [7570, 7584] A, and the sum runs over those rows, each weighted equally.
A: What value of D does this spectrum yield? 1.0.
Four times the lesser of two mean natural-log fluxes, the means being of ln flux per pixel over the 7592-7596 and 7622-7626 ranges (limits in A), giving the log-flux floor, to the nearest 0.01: 9.92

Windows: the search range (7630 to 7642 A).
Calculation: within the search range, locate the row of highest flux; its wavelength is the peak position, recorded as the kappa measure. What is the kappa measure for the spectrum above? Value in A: 7631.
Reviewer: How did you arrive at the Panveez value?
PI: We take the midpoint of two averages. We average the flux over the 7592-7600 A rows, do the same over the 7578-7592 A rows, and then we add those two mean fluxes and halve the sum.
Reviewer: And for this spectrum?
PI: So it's 11.4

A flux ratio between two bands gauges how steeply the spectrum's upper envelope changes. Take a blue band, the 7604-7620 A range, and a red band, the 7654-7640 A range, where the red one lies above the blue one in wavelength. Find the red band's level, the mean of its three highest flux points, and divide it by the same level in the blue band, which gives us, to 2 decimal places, 0.97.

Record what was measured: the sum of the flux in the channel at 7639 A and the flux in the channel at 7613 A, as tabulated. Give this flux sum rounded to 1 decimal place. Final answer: 22.2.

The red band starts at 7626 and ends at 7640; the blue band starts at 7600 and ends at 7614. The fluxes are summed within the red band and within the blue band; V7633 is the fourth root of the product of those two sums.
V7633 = 9.03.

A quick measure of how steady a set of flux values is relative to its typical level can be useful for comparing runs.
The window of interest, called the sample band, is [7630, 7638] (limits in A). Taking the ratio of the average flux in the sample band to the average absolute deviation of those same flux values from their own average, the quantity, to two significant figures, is 14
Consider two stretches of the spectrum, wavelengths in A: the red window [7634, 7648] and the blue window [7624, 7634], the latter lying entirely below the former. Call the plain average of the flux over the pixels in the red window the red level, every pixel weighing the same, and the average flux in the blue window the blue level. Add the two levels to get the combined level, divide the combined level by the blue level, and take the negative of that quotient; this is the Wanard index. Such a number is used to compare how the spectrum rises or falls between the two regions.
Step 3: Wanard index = -1.97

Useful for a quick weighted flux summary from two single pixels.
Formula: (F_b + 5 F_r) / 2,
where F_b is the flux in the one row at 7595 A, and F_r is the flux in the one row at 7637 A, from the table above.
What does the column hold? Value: 37.0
